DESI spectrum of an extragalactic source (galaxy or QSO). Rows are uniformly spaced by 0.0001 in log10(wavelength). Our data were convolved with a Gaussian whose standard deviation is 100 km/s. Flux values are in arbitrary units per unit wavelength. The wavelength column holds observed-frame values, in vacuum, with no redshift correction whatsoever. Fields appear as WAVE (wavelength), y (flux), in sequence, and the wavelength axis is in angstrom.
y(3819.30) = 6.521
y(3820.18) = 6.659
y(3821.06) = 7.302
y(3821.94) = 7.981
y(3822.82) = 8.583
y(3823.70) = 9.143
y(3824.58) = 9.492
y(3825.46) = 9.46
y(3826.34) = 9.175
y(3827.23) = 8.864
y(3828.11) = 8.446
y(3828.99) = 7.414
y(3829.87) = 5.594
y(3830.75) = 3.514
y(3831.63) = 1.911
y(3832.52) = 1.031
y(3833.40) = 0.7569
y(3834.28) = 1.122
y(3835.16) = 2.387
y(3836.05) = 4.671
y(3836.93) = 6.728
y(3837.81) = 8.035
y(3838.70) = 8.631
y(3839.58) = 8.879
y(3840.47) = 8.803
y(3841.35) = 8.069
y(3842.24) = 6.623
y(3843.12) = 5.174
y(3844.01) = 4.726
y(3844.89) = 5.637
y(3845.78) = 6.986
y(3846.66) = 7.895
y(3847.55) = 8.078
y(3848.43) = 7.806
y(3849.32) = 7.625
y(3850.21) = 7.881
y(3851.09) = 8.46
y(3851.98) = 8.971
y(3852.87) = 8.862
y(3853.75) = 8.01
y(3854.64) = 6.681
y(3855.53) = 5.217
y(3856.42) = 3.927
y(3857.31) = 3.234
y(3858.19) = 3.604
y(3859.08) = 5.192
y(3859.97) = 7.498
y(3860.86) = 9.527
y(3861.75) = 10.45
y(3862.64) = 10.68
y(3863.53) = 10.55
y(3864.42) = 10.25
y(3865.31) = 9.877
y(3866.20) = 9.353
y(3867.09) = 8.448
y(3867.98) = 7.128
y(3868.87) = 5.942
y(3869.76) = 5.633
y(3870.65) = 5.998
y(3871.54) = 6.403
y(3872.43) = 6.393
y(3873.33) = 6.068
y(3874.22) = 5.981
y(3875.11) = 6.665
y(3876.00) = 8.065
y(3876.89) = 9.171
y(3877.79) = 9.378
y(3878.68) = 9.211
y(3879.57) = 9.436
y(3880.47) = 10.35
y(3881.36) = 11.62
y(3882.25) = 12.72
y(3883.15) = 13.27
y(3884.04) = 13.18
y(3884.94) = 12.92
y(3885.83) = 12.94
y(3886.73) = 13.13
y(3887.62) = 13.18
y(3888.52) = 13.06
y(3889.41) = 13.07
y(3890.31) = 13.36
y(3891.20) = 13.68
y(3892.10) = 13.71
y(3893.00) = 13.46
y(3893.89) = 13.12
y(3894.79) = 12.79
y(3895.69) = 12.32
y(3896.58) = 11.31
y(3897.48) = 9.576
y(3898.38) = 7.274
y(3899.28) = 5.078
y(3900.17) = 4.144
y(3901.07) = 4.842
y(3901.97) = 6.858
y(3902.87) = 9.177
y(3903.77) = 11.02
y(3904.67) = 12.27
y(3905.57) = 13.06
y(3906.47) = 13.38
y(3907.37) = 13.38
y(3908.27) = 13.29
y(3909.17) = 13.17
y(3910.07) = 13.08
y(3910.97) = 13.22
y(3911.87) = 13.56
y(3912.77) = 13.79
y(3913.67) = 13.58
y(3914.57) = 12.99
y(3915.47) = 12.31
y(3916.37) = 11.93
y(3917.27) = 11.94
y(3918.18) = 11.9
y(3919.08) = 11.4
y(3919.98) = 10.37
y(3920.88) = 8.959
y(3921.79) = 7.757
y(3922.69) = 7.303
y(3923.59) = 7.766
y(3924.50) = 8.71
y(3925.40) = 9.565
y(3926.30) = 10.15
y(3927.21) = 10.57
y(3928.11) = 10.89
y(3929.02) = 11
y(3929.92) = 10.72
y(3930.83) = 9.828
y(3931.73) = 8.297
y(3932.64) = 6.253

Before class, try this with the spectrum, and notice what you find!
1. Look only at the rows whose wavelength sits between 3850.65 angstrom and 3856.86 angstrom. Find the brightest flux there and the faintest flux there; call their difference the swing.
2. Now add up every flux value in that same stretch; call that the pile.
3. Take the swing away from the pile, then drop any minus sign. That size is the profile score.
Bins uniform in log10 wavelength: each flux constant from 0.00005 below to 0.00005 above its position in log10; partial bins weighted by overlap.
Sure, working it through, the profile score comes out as 45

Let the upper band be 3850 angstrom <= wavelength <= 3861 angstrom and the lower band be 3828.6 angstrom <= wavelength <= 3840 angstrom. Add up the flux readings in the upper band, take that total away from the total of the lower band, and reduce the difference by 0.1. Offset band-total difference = -26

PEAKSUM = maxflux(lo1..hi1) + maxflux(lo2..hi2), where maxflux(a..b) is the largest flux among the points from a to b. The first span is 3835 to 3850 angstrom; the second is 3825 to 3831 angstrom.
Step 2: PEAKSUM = 18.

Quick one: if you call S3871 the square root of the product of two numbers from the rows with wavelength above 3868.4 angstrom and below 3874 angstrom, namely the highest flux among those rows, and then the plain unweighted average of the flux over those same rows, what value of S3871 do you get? 6.2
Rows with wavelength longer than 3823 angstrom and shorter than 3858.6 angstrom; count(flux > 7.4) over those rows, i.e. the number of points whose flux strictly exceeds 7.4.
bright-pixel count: 21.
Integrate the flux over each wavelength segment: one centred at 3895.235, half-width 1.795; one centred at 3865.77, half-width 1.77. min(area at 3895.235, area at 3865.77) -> 34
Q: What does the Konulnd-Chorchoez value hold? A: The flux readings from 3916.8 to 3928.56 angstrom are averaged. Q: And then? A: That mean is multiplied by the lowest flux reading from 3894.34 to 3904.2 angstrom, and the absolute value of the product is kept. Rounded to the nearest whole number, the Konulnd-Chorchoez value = 41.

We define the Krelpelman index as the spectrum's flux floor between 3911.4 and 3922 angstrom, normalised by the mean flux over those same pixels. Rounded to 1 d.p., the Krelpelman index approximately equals 0.7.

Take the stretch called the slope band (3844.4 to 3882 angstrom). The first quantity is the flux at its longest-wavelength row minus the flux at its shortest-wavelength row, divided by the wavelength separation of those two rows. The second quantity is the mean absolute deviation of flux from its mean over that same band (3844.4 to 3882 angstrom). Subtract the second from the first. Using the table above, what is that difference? -1.5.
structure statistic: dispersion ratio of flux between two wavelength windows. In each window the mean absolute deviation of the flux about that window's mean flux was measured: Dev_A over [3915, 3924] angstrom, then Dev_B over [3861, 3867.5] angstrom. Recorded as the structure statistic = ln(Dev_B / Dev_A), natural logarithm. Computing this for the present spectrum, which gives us -1.1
